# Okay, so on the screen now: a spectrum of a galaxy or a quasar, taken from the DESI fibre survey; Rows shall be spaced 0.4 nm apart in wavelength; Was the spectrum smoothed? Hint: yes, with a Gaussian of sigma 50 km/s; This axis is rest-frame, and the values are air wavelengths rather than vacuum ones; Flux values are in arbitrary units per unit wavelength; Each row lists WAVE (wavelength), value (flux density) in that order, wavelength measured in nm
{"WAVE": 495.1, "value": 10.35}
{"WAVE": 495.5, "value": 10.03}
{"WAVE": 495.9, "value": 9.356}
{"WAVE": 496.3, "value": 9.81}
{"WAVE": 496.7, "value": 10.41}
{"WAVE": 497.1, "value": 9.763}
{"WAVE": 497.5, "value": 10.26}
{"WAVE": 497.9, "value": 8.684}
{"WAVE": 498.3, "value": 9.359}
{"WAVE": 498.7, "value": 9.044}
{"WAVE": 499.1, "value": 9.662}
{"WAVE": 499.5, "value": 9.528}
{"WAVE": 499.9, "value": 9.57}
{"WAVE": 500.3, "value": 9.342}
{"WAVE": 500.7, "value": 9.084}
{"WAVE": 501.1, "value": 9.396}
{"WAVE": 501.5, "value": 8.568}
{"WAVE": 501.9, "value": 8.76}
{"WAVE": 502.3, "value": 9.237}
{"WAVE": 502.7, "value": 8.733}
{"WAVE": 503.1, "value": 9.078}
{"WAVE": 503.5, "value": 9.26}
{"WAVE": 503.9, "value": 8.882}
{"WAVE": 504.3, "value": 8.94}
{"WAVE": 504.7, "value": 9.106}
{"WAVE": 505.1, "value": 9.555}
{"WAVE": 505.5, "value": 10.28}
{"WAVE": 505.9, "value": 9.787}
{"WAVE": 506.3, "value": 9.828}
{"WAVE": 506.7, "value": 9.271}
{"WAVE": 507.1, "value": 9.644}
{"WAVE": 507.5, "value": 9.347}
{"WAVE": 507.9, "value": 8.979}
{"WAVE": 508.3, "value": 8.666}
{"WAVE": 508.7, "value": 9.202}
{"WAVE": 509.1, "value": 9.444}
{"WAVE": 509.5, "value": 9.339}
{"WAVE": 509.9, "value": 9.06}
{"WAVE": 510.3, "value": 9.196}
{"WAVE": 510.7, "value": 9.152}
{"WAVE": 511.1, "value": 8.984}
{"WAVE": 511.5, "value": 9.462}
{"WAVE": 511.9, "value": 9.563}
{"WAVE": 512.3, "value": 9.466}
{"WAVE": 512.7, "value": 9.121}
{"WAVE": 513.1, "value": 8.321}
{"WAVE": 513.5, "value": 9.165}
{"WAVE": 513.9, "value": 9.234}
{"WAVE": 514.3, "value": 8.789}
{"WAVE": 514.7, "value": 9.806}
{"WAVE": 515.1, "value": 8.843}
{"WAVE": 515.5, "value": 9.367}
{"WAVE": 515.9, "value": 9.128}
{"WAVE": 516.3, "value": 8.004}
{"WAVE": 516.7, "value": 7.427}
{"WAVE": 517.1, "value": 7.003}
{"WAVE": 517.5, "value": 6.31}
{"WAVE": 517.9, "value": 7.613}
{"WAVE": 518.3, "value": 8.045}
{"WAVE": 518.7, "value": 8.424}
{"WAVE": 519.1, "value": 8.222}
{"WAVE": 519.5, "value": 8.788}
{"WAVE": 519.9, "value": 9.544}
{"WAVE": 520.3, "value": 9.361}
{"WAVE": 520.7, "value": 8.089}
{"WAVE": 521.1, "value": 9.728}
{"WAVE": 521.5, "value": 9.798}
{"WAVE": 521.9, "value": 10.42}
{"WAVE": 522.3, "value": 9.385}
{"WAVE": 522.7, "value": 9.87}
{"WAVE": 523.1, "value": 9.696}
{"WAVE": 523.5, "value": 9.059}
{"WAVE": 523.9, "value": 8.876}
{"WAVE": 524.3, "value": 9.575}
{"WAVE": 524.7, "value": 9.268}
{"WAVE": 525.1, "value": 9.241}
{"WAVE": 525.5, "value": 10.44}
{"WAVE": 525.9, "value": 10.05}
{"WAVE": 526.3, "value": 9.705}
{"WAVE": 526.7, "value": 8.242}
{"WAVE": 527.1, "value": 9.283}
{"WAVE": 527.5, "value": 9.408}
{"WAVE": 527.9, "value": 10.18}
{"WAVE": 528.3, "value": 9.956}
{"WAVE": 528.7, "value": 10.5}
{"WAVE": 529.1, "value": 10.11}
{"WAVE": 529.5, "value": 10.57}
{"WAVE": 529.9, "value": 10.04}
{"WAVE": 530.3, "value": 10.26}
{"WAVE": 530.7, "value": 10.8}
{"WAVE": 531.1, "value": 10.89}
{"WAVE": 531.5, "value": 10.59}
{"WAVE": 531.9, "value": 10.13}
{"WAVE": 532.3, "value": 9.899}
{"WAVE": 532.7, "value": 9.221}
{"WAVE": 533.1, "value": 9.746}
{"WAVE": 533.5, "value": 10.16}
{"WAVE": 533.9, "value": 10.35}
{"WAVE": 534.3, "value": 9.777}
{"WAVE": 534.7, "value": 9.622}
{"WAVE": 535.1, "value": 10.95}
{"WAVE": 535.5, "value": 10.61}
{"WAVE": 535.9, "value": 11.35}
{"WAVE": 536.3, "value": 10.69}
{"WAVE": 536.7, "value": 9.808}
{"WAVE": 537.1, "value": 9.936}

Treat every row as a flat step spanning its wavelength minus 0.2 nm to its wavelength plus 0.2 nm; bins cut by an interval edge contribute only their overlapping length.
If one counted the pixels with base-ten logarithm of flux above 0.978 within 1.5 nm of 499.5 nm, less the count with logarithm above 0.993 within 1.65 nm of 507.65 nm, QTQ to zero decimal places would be 3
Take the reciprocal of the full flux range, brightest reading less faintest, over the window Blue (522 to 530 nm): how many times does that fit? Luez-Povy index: 0.43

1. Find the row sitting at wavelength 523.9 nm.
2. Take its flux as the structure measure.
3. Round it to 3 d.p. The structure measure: 8.876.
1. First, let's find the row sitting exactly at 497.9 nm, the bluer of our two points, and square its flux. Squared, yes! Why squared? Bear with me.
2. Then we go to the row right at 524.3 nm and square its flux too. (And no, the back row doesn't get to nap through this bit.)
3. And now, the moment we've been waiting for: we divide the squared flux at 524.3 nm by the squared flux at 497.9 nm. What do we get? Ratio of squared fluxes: 1.22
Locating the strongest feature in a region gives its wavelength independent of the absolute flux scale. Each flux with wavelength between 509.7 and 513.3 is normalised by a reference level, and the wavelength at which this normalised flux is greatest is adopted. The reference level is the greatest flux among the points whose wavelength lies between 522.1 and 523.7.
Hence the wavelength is 511.9 nm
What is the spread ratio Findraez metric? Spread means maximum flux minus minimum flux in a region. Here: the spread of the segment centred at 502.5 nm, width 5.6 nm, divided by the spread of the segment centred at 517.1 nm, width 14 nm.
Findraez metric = 0.24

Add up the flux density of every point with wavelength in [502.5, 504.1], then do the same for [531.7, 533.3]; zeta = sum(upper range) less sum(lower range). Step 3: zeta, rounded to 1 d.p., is 3.0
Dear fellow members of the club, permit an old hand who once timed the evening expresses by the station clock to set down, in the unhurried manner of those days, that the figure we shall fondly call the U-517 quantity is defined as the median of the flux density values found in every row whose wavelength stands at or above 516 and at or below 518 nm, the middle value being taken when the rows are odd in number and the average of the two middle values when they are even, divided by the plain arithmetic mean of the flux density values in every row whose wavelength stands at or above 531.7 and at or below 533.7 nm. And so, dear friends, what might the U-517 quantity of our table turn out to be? 0.76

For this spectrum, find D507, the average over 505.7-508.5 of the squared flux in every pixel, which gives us 88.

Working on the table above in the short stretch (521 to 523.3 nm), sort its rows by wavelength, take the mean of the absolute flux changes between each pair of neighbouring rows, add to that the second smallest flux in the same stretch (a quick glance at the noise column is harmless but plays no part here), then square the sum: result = 103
